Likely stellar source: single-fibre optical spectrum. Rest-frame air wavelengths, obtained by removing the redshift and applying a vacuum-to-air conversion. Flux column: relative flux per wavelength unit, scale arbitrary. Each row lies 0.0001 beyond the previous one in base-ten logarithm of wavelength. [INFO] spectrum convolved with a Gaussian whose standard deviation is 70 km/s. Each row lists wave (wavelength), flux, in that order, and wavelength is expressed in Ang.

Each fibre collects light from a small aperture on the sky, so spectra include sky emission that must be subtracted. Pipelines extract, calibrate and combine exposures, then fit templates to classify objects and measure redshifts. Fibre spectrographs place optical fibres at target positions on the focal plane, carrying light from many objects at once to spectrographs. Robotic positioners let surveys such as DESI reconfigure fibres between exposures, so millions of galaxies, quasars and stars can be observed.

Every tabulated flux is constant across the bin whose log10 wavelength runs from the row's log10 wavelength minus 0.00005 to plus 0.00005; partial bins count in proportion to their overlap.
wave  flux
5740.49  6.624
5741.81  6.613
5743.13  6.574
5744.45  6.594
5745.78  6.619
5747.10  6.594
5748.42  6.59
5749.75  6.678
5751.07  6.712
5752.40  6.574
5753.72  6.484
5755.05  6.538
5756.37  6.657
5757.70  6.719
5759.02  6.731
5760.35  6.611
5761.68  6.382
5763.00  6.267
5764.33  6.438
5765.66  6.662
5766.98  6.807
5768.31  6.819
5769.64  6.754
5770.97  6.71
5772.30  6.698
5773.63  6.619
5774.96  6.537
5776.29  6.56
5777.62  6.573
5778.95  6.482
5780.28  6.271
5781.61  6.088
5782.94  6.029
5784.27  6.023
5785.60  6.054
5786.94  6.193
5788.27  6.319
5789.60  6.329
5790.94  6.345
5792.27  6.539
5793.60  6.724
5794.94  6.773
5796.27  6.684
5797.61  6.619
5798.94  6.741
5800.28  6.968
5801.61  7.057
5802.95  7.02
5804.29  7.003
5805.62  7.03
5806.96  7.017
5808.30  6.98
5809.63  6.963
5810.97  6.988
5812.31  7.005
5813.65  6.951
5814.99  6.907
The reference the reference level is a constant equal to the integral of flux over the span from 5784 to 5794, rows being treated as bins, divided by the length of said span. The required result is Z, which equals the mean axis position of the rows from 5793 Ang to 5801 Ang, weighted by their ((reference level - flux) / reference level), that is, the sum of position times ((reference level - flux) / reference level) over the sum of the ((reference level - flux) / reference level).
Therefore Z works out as 5797.2 Ang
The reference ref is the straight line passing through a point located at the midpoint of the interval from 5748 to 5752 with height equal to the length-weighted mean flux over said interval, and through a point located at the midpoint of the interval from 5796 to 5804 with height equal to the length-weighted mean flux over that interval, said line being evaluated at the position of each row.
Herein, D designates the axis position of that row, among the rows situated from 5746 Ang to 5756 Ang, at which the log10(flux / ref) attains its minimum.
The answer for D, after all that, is 5753.72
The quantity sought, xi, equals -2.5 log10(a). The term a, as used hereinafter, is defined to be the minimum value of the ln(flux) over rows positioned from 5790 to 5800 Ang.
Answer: -0.667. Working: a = 1.85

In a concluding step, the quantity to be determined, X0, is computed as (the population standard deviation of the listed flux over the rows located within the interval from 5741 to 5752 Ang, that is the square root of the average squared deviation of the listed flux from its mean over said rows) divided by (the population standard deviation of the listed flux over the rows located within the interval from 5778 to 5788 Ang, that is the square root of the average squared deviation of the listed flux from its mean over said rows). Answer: 0.3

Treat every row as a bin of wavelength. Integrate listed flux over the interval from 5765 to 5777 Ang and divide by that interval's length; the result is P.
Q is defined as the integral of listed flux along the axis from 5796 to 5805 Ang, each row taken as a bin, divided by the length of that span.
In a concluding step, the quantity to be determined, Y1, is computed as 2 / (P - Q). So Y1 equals -10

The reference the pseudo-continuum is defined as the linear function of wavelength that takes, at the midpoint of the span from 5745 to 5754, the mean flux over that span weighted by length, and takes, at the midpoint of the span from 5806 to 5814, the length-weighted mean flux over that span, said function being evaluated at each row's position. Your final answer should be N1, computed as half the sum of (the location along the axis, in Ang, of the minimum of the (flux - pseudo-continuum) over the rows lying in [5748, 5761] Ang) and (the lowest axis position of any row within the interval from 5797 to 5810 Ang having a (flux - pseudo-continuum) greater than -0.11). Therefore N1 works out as 5777.0 Ang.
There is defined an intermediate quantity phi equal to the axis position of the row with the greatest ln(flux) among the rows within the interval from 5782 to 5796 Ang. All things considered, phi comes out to 5794.94 Ang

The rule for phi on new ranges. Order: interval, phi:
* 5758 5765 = 5759.02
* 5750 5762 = 5759.02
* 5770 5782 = 5770.97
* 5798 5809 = 5801.61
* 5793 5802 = 5801.61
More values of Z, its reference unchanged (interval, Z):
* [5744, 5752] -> 5748.0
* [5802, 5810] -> 5806.2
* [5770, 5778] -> 5773.9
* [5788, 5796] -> 5793.8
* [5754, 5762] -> 5758.0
